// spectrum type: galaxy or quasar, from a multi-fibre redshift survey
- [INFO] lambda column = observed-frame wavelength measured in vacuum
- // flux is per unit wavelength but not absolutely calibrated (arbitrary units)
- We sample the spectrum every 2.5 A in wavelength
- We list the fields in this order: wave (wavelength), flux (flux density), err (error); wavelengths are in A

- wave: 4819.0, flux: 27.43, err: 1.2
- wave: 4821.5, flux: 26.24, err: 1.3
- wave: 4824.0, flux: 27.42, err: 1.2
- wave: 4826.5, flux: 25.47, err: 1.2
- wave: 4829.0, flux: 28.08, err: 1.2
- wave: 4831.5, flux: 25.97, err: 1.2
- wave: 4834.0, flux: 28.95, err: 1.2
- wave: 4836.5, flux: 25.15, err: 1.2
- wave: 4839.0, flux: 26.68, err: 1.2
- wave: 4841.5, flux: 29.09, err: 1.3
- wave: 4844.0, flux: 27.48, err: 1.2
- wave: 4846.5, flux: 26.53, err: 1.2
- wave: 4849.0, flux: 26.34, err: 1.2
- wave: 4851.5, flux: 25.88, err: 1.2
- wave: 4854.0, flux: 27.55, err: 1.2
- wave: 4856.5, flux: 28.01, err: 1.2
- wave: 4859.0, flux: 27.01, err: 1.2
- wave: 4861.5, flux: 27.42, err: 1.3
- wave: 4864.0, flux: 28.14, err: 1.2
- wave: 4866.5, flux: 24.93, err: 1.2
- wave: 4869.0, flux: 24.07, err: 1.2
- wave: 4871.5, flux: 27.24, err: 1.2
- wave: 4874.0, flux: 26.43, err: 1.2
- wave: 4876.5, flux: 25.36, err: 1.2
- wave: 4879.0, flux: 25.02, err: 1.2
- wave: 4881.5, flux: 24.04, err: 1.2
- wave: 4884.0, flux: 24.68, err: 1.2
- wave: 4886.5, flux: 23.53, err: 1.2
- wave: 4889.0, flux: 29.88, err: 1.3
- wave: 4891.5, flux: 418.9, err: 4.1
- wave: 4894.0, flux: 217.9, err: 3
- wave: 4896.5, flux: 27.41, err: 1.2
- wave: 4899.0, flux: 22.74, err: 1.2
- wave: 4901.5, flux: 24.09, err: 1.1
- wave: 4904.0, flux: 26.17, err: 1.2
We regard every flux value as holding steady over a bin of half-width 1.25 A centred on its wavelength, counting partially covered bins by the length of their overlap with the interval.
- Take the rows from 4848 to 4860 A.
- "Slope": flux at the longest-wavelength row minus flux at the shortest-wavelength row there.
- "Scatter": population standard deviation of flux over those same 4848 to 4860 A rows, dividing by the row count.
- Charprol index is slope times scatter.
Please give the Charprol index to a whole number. 1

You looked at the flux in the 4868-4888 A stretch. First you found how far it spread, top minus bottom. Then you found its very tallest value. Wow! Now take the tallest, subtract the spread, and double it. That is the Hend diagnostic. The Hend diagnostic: 47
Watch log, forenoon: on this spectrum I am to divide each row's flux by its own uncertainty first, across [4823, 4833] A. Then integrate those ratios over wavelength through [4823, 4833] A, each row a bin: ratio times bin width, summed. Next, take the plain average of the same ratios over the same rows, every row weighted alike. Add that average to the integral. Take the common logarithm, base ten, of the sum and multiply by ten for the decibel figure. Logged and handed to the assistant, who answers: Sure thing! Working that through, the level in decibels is 23.9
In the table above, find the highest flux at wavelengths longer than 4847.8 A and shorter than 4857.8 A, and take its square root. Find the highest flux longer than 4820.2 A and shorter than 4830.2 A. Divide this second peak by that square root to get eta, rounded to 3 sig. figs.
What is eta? 5.31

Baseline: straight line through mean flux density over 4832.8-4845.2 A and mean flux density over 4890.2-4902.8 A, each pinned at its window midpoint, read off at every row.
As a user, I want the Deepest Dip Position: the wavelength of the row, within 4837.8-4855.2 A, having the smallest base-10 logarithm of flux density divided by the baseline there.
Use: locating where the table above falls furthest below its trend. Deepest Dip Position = 4854.0 A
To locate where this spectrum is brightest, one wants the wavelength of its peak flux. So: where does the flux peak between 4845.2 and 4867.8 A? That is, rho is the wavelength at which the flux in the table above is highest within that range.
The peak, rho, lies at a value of 4864.0 A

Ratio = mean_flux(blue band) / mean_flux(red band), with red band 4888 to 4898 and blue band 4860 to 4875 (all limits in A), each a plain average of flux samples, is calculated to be 0.15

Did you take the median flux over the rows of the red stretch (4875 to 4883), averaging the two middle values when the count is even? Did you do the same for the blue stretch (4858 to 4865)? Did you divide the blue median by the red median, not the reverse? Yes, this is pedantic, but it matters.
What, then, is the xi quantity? 1.1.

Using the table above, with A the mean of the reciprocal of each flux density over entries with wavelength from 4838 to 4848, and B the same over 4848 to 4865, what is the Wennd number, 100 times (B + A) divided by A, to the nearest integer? 201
